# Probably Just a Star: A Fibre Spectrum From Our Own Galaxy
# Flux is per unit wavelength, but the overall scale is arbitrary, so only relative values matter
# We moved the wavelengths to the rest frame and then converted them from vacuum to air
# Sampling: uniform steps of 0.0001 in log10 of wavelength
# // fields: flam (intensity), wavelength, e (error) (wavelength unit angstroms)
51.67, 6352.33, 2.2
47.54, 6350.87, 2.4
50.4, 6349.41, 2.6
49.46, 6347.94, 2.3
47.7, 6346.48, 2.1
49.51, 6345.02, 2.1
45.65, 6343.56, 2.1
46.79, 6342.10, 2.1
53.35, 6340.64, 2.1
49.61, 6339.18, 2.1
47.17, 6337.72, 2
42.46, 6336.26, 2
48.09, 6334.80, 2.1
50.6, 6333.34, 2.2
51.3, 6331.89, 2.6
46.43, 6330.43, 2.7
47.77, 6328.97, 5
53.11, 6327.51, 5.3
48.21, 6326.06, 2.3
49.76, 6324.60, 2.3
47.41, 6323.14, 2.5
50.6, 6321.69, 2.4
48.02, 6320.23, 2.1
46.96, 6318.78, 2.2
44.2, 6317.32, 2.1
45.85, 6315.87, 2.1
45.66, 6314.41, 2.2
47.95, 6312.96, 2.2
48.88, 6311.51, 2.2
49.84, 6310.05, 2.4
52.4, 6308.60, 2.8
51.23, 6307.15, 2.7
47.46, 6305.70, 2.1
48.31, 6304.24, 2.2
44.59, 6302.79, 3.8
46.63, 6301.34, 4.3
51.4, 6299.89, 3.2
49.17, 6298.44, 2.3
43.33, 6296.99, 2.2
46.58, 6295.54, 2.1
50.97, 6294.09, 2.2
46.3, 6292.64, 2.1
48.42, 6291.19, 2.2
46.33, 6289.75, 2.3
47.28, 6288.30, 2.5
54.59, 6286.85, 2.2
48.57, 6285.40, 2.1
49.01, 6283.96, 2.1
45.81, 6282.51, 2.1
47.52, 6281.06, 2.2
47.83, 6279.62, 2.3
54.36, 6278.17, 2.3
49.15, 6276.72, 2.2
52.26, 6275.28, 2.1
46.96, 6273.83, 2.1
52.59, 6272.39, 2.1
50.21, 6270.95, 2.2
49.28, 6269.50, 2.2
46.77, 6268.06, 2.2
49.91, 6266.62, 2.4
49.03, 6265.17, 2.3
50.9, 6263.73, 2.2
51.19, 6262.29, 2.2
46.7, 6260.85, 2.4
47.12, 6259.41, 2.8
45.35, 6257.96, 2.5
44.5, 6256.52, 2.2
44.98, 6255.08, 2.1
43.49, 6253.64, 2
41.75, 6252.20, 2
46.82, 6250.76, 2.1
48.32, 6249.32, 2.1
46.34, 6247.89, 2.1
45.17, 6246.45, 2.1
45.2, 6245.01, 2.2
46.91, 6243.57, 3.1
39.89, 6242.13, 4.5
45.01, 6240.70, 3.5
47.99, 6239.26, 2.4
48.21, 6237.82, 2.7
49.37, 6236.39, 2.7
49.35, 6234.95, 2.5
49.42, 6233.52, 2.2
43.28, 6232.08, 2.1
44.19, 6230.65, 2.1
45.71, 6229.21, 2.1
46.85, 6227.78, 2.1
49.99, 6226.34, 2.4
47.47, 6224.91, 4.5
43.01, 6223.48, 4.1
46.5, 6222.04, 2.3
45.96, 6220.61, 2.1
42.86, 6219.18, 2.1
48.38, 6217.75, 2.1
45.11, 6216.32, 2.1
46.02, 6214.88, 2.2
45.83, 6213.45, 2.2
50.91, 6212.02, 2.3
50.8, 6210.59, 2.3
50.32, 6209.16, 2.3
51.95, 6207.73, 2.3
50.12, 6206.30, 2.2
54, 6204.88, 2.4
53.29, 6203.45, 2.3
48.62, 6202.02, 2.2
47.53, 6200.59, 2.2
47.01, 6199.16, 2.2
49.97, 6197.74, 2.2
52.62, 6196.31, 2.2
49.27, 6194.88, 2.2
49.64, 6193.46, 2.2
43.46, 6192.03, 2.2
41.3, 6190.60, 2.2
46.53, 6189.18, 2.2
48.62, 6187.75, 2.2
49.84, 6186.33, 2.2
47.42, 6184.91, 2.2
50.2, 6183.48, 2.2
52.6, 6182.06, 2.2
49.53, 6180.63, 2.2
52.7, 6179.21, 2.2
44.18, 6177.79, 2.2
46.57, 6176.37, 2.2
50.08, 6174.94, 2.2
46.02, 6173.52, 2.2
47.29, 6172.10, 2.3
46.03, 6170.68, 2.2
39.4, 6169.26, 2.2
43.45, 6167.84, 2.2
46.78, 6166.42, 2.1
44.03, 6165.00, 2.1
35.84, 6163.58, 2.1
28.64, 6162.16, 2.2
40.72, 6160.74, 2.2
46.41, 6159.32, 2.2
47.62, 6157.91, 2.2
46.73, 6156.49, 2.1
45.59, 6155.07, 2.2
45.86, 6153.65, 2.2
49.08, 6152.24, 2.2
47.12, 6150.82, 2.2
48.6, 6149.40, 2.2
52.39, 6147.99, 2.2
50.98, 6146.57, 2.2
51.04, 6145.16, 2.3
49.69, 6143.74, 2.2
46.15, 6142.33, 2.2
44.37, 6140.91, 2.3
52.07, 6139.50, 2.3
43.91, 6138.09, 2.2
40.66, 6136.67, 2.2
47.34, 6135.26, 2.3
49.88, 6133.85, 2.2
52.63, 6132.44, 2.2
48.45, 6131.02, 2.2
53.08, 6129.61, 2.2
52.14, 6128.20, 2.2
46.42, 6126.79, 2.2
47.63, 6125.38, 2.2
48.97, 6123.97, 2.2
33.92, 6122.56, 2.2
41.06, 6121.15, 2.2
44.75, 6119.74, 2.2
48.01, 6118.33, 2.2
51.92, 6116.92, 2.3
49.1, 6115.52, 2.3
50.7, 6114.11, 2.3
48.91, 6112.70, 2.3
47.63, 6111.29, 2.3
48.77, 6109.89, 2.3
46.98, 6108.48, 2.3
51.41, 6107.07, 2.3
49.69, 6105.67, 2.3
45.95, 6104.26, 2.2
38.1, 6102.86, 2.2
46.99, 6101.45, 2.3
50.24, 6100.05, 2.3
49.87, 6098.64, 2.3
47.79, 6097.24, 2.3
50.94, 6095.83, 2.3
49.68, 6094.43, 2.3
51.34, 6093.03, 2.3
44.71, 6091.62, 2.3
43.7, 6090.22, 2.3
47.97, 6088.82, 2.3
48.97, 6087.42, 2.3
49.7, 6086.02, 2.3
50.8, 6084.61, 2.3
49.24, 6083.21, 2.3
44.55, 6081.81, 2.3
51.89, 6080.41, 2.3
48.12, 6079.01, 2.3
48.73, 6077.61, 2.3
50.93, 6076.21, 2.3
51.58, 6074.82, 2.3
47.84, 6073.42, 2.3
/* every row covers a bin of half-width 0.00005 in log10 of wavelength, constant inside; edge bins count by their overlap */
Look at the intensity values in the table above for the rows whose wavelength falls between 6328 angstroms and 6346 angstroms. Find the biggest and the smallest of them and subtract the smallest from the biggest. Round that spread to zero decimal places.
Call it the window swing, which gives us 11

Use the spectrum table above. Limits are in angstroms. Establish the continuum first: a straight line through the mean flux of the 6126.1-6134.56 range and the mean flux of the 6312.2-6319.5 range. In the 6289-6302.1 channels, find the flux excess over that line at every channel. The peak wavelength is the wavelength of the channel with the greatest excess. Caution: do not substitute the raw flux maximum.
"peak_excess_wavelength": 6299.89 angstroms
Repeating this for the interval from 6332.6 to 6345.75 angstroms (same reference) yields 6340.64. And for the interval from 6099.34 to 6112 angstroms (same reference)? 6107.07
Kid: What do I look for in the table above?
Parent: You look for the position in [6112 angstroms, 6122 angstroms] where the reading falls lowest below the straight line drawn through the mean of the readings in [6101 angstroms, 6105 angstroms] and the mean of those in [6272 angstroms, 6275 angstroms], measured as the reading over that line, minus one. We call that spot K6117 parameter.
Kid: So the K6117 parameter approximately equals 6121.15 angstroms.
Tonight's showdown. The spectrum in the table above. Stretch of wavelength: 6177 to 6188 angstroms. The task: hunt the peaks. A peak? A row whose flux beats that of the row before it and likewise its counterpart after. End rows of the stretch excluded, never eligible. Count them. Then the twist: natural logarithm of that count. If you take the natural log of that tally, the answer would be 1.1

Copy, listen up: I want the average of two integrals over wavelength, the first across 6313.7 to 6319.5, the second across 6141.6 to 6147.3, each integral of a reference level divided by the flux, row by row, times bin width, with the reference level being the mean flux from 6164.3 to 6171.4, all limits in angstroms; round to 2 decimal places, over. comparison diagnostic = 5.32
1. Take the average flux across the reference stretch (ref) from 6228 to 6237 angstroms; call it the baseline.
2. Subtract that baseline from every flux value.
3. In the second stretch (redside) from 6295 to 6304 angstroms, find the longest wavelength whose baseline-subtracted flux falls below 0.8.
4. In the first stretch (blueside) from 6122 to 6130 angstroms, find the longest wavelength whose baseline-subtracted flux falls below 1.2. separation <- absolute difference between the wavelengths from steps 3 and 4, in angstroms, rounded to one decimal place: 176.0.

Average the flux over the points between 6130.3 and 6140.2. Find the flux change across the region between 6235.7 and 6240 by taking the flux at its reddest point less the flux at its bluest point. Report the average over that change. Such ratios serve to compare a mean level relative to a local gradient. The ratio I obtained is -35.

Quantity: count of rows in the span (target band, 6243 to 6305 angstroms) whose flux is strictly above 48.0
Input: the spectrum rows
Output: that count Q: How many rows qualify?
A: 19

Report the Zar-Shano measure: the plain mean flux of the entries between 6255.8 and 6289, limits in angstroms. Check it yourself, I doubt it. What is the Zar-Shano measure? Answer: 49.0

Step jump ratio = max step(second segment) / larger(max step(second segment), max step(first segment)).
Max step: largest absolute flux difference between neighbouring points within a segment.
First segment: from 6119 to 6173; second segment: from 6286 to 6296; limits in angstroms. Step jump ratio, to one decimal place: 0.5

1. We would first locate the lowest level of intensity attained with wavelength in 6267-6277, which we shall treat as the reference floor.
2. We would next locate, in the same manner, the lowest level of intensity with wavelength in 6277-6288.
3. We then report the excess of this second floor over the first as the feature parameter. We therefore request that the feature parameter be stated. -1.0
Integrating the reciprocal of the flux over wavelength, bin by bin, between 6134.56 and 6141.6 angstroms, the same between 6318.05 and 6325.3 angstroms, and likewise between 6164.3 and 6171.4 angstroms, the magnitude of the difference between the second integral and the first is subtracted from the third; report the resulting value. 0.156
